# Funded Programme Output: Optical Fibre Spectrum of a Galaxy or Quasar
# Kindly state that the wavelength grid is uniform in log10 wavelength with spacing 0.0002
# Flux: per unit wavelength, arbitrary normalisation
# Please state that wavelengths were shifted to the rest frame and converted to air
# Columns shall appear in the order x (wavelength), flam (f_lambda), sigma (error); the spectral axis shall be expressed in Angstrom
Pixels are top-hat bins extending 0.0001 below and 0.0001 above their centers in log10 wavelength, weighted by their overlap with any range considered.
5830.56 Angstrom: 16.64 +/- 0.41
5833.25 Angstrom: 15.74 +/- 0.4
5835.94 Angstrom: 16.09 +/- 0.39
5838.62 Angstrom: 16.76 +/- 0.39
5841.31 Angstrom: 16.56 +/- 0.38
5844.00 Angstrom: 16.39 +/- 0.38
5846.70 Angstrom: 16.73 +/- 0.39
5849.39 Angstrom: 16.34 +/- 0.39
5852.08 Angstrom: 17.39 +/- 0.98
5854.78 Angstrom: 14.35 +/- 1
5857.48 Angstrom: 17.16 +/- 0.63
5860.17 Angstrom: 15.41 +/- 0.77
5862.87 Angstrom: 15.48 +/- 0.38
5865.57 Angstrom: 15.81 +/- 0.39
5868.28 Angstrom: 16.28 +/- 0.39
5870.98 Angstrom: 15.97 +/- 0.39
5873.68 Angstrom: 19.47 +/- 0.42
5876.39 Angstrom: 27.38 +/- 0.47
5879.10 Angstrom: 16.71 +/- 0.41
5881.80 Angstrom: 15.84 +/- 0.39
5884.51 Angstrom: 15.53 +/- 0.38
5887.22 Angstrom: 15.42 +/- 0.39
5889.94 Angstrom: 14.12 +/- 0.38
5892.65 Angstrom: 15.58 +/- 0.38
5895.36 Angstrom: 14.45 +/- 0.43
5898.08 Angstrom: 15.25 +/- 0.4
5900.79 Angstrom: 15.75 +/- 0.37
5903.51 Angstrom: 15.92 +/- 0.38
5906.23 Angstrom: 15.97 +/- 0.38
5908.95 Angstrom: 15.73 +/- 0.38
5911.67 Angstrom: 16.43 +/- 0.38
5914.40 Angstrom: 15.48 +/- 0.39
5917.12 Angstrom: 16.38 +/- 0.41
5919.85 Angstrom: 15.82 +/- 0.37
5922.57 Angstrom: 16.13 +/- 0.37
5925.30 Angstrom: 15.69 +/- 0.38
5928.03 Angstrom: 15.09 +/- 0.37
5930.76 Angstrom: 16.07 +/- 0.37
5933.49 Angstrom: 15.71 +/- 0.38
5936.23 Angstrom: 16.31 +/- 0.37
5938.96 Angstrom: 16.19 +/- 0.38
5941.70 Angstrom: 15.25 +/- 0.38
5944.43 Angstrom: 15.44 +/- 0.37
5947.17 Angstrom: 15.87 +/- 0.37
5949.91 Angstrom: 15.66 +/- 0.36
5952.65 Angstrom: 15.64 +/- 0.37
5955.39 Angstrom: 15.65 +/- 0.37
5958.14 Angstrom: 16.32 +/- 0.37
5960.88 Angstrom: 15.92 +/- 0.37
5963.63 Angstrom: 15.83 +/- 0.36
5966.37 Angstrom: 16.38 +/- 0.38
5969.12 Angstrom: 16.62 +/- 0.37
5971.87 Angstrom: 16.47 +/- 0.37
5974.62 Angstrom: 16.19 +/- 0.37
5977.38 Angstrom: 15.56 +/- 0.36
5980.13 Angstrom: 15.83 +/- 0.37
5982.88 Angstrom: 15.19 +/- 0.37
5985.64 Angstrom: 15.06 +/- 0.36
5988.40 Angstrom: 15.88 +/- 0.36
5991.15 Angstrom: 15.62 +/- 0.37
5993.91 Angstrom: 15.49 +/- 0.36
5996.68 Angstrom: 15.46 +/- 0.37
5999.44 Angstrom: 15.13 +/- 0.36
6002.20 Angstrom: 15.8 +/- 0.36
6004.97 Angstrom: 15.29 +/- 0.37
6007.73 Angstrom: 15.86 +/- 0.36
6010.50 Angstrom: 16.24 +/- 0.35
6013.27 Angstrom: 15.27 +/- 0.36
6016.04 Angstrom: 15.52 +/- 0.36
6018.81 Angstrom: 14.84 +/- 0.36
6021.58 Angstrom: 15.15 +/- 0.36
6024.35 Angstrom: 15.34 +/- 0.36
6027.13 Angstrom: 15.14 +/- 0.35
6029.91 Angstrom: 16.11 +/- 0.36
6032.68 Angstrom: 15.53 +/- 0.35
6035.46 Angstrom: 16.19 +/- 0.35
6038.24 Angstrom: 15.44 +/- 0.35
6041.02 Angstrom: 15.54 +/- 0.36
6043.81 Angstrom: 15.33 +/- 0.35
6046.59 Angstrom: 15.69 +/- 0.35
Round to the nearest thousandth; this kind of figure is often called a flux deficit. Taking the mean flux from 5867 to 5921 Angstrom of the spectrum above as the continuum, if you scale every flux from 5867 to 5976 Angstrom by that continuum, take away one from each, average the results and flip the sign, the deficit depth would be 0.017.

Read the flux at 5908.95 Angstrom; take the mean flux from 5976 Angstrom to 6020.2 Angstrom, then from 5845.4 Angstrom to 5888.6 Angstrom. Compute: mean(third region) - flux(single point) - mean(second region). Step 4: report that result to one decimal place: -14.3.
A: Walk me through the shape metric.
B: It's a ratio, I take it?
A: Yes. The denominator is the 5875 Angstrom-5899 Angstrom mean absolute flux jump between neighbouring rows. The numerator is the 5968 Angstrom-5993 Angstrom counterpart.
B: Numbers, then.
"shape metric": 0.19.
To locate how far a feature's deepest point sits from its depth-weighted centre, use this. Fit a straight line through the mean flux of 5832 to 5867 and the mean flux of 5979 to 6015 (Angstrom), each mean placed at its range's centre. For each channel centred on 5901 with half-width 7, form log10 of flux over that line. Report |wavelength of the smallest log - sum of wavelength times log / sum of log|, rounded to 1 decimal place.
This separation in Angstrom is 1.1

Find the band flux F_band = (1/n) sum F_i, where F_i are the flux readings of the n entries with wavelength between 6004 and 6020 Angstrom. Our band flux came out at 15.5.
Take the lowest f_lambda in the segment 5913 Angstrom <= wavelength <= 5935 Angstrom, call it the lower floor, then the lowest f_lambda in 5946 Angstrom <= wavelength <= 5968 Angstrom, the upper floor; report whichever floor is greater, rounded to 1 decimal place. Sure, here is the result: 15.6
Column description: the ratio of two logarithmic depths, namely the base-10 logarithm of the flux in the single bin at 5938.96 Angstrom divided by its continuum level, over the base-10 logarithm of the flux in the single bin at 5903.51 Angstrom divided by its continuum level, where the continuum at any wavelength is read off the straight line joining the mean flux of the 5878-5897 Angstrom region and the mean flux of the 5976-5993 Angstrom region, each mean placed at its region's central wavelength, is 1.4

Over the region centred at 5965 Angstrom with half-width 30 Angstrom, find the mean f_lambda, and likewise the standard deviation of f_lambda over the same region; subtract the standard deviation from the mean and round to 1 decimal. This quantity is 15.4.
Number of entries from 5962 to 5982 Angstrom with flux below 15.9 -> 3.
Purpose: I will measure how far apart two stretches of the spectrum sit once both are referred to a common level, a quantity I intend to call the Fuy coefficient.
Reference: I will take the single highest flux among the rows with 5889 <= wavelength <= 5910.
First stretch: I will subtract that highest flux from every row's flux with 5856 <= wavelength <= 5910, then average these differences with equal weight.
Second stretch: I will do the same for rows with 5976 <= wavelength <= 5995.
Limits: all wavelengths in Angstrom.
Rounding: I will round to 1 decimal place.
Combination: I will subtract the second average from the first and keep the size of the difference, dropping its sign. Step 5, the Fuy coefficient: 0.9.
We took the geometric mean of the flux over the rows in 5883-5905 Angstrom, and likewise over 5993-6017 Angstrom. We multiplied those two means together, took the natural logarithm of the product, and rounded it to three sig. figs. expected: 5.47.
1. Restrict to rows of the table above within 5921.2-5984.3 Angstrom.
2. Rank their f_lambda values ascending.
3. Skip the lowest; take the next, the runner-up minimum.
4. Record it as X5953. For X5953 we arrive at 15.19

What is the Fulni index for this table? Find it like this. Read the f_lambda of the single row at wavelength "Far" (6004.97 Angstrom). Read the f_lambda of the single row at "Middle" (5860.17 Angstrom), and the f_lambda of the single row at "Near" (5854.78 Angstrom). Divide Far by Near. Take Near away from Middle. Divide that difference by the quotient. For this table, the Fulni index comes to 1.0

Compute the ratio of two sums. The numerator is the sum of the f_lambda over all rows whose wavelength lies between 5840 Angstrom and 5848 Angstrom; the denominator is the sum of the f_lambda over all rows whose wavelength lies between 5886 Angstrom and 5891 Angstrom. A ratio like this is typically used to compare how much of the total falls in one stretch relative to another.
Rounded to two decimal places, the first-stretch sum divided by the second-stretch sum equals 1.68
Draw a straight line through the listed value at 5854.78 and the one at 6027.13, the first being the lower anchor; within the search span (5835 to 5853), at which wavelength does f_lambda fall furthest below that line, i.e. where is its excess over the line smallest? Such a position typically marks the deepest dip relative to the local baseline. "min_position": 5835.94 Angstrom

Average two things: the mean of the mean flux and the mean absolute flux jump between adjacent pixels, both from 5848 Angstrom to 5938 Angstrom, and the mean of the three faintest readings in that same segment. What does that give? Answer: 11.57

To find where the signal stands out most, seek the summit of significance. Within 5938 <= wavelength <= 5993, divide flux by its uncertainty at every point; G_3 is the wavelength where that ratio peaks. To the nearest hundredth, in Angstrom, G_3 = 5969.12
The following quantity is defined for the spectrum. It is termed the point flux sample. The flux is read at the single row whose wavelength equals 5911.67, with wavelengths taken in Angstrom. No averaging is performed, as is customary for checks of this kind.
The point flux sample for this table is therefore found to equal 16.43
